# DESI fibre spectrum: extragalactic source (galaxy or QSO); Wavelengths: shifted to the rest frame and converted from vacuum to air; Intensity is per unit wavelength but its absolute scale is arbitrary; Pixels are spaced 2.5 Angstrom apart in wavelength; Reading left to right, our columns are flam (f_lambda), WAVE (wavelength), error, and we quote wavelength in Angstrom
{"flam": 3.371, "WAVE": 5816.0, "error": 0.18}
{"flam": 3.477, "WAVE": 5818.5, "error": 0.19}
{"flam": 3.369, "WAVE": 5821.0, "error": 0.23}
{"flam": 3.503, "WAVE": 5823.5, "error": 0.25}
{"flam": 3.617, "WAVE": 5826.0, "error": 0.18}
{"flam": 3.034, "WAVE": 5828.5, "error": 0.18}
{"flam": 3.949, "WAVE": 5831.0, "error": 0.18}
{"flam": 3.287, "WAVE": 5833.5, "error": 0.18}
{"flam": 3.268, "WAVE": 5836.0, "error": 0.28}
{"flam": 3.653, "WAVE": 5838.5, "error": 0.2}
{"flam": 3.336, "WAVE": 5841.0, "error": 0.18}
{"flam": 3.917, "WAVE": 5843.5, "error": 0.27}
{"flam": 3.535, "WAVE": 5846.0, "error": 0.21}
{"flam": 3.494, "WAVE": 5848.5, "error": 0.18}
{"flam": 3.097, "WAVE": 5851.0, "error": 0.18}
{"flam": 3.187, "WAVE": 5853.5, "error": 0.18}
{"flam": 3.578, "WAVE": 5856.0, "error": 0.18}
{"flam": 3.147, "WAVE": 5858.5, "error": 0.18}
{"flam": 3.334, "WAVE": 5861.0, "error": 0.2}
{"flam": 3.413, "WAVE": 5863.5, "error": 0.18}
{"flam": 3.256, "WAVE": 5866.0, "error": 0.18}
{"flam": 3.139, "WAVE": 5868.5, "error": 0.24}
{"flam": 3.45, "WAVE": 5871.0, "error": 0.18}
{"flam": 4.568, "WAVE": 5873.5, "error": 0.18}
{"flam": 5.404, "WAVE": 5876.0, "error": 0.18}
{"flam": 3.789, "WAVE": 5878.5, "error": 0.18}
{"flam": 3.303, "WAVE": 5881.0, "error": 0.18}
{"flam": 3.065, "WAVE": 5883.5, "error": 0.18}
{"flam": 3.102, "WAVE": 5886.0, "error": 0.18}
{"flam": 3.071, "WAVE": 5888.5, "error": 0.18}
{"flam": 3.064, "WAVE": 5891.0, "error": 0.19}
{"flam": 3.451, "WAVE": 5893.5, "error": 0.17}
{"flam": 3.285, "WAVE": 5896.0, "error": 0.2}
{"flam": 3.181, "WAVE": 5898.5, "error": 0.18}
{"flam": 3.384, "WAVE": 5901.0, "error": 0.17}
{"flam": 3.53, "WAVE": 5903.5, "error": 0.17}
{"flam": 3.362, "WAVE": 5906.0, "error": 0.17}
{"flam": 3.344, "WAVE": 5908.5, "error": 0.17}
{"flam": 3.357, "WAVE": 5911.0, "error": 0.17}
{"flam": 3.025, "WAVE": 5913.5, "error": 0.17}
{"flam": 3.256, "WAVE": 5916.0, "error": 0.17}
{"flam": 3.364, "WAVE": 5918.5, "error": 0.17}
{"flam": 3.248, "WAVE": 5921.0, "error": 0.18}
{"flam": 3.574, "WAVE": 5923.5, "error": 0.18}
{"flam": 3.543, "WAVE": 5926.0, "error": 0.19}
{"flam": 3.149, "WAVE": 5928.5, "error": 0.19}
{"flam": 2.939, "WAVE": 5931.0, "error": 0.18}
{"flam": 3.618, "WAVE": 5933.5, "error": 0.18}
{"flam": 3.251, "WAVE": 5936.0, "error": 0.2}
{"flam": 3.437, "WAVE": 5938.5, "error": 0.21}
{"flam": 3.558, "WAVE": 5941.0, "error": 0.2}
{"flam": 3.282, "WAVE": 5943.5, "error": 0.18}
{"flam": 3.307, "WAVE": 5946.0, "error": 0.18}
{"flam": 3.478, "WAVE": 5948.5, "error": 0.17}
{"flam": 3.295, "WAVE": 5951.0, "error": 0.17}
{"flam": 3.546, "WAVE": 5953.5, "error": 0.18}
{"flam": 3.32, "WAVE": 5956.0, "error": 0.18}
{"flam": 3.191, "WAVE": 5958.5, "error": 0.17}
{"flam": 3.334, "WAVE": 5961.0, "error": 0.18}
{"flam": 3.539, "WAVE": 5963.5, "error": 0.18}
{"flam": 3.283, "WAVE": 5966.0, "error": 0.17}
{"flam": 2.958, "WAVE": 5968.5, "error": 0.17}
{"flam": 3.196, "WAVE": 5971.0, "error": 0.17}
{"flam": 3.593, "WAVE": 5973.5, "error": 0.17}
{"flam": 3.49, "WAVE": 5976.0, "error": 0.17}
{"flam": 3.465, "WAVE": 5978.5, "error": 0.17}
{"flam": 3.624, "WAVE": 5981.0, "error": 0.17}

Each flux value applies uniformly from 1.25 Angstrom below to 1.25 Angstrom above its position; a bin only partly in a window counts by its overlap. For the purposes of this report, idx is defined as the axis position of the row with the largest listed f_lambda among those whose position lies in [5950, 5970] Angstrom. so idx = 5953.5 Angstrom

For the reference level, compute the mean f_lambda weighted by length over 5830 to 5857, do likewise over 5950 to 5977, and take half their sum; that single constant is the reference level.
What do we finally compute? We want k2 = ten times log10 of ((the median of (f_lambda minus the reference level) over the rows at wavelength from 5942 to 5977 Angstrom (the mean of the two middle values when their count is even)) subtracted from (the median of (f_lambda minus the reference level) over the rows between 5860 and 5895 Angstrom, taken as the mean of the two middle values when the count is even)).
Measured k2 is -23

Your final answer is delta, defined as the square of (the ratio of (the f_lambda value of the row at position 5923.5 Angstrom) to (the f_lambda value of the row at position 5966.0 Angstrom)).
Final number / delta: 1.19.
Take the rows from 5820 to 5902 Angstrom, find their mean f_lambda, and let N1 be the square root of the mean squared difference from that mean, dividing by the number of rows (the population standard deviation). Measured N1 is 0.46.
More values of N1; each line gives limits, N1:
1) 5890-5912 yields 0.13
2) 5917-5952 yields 0.18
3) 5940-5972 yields 0.16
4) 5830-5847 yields 0.27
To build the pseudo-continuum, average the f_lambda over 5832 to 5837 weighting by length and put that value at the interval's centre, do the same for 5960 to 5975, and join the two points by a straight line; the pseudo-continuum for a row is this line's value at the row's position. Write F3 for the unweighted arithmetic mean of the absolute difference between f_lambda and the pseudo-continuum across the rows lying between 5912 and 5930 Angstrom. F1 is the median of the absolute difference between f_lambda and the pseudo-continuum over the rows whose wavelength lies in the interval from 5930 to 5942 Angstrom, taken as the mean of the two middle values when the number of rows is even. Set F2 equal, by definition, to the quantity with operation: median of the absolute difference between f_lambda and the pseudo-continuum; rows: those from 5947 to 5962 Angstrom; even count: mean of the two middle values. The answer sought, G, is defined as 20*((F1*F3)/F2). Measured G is 10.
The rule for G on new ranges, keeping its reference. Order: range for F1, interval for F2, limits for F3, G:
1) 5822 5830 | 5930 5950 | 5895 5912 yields 3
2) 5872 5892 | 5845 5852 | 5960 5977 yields 4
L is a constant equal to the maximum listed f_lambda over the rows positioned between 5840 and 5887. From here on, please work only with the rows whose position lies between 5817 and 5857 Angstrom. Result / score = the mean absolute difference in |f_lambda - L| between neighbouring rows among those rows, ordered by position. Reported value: 0.34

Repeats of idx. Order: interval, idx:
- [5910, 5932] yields 5923.5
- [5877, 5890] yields 5878.5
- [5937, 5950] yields 5941.0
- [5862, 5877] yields 5876.0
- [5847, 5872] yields 5856.0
